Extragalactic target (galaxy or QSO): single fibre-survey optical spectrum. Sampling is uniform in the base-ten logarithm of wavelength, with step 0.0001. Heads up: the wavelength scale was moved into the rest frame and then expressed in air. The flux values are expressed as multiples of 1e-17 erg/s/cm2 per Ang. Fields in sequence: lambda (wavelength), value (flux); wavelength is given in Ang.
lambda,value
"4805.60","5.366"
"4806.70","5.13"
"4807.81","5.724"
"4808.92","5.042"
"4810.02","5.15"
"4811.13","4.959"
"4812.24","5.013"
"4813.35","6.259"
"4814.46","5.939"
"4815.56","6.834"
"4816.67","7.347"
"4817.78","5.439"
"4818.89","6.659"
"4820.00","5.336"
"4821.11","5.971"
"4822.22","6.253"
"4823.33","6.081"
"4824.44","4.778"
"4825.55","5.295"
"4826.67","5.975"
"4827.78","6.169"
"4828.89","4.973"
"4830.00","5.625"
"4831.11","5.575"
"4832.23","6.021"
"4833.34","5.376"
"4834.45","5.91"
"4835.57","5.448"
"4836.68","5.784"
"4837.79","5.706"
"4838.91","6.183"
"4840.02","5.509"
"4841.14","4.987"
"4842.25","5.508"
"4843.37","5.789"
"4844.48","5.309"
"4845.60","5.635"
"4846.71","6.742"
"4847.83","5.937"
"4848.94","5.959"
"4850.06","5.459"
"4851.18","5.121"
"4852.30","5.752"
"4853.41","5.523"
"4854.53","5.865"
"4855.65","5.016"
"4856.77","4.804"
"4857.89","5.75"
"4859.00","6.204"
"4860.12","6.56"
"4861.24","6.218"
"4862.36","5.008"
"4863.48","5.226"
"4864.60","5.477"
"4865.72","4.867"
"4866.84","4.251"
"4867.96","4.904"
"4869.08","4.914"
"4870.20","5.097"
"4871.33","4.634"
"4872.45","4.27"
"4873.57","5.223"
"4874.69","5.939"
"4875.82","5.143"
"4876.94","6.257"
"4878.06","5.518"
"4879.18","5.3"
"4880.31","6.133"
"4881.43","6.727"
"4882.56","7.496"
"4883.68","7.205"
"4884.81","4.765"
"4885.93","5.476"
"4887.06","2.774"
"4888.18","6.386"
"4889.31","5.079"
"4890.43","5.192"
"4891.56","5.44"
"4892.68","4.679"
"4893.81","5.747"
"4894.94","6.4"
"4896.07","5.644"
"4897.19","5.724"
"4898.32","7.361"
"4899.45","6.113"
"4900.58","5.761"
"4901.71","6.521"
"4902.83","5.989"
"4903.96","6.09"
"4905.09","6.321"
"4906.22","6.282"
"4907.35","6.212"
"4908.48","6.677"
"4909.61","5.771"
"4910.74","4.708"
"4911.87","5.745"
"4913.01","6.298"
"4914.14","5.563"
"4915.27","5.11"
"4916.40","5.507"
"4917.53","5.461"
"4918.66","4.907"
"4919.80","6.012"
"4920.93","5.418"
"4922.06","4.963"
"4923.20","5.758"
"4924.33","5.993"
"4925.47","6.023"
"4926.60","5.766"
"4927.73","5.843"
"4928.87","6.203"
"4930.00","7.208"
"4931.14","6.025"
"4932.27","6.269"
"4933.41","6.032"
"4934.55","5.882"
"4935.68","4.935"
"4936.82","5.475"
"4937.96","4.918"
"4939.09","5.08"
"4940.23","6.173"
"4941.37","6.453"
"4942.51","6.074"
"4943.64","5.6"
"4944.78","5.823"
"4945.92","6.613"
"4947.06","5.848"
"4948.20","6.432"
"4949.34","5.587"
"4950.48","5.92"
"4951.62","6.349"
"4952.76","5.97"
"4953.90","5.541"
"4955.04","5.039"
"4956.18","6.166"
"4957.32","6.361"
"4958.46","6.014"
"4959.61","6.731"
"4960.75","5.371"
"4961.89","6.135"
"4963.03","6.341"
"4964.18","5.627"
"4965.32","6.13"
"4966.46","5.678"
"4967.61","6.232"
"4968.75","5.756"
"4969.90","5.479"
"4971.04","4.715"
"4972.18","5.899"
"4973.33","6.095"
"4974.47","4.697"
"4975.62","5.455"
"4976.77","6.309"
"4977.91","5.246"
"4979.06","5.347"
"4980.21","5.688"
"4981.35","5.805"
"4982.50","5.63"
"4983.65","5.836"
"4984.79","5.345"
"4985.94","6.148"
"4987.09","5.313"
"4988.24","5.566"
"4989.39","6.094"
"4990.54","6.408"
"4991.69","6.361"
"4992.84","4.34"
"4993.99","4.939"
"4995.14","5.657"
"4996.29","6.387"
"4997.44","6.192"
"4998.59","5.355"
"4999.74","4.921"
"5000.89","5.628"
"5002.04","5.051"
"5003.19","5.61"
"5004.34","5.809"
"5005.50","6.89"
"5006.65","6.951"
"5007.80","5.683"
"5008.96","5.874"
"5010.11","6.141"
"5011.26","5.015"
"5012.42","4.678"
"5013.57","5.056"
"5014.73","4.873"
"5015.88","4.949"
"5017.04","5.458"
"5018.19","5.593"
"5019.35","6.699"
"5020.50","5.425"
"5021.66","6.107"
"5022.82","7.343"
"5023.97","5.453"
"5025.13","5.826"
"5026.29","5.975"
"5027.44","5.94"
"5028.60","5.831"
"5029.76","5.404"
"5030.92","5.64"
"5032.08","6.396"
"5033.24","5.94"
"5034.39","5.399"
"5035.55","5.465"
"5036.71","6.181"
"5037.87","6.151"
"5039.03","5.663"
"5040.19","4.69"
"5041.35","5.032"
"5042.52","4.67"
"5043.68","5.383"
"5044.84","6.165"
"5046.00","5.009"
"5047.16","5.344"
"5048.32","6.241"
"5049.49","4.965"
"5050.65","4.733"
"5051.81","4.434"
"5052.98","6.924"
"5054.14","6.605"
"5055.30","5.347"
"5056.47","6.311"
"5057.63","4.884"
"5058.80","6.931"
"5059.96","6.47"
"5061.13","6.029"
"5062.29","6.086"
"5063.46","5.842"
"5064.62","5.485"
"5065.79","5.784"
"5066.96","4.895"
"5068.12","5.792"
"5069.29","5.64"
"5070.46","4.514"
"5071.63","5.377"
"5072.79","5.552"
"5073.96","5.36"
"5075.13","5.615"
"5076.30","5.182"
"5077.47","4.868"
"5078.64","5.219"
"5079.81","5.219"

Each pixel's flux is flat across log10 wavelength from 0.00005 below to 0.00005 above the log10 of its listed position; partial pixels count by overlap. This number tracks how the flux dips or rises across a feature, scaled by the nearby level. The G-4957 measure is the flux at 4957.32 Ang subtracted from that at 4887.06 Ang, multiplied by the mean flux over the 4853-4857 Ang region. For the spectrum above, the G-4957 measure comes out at -19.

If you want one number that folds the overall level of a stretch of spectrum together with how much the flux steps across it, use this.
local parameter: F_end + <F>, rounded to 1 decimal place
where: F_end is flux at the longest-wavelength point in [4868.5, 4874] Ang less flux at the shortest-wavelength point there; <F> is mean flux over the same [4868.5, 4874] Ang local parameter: 5.1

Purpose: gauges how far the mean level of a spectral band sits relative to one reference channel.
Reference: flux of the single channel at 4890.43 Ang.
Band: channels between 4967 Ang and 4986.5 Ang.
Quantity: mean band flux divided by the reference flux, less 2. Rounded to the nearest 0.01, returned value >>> -0.92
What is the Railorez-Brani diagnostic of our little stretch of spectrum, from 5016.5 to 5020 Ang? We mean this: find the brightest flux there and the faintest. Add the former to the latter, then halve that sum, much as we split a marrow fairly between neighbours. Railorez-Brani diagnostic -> 6.08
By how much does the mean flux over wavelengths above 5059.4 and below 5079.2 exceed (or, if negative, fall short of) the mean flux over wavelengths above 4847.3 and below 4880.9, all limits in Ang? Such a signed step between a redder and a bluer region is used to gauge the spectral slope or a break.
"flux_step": 0.10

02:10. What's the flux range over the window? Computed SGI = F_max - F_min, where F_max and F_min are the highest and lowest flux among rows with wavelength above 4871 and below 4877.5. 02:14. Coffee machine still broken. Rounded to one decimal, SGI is 2.0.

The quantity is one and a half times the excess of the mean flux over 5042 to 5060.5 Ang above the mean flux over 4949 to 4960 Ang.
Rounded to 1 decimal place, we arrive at -0.5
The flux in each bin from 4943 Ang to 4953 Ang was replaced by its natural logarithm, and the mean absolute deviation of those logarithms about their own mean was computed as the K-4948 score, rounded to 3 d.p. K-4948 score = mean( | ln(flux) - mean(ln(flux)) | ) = 0.049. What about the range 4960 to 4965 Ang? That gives 0.063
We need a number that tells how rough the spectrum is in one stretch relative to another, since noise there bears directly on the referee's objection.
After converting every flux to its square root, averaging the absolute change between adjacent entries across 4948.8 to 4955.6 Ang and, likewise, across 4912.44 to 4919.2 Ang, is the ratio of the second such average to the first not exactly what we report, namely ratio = 1.1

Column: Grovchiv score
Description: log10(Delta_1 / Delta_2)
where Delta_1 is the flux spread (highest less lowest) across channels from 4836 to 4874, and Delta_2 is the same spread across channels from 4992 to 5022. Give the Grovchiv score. -0.02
